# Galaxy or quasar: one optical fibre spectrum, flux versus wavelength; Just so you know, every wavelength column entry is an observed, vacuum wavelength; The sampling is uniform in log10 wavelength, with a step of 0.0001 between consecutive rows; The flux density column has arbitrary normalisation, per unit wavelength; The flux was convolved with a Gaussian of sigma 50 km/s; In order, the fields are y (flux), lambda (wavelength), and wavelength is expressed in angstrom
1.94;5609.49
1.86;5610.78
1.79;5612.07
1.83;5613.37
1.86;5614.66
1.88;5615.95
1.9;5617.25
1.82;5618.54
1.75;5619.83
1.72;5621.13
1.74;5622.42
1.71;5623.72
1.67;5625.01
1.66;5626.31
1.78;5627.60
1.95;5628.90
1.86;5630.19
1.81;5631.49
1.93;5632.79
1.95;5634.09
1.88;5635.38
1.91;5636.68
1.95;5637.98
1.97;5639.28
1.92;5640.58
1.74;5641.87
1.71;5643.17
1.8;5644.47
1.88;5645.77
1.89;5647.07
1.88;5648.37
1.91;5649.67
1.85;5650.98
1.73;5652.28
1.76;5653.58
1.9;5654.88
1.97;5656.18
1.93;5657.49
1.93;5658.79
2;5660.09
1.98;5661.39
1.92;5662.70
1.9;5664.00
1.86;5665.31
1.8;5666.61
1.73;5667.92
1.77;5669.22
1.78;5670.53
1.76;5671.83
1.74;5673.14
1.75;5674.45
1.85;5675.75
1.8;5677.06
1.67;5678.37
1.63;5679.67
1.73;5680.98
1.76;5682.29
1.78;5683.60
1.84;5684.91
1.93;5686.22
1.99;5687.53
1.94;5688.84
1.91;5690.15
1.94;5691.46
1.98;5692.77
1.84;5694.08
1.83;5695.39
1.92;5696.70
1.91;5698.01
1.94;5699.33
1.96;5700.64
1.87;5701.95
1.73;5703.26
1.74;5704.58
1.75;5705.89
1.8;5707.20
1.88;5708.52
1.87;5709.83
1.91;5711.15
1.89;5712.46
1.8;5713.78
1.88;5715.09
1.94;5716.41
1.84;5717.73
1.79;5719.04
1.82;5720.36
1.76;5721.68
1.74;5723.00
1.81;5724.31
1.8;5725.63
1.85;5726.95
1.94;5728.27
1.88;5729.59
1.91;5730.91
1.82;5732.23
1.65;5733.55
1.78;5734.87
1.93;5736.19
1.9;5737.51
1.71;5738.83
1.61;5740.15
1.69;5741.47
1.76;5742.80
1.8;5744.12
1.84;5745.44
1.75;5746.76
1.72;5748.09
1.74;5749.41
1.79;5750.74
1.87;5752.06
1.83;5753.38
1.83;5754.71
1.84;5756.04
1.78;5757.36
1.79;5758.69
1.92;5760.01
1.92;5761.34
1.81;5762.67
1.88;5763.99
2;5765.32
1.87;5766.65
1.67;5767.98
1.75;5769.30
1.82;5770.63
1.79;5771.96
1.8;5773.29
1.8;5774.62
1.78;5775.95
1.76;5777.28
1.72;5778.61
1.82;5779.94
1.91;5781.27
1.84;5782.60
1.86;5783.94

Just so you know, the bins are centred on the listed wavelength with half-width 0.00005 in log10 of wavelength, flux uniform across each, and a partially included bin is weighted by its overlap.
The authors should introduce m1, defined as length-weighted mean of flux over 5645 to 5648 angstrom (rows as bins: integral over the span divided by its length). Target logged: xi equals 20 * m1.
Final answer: 37.6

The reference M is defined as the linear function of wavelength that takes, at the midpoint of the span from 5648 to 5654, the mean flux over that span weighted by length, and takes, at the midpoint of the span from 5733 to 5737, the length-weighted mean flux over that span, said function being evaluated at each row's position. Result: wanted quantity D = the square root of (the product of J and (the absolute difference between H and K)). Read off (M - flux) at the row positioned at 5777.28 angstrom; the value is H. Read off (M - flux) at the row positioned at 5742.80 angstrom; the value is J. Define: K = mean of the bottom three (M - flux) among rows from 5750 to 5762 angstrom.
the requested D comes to 0.07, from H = 0.02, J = 0.03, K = -0.116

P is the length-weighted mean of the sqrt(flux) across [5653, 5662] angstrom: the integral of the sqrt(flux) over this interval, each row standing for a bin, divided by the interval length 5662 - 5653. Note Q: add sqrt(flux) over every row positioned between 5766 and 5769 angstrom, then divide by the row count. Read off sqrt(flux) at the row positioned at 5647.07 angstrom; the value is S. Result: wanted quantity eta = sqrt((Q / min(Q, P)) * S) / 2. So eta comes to 0.586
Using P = 1.39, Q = 1.330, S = 1.37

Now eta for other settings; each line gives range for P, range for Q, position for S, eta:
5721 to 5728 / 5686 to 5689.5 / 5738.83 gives 0.584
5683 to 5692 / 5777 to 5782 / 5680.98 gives 0.573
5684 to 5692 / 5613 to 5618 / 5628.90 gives 0.591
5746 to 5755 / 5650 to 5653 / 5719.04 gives 0.578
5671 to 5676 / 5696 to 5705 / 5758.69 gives 0.586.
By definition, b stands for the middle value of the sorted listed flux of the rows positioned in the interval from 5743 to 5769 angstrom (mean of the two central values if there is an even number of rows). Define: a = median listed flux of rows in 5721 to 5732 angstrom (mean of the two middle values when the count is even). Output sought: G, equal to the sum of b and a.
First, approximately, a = 1.83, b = 1.83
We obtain 3.66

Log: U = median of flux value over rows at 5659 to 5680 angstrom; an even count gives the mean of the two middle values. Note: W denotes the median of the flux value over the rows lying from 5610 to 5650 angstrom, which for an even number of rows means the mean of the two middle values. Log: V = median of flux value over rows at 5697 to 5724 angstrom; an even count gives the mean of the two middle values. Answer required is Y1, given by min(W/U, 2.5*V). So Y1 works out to 1.04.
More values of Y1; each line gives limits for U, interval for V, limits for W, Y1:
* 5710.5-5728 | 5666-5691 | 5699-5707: 0.99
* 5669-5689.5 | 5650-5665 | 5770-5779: 1.01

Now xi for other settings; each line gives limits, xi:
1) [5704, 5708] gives 35.4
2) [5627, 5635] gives 37.6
